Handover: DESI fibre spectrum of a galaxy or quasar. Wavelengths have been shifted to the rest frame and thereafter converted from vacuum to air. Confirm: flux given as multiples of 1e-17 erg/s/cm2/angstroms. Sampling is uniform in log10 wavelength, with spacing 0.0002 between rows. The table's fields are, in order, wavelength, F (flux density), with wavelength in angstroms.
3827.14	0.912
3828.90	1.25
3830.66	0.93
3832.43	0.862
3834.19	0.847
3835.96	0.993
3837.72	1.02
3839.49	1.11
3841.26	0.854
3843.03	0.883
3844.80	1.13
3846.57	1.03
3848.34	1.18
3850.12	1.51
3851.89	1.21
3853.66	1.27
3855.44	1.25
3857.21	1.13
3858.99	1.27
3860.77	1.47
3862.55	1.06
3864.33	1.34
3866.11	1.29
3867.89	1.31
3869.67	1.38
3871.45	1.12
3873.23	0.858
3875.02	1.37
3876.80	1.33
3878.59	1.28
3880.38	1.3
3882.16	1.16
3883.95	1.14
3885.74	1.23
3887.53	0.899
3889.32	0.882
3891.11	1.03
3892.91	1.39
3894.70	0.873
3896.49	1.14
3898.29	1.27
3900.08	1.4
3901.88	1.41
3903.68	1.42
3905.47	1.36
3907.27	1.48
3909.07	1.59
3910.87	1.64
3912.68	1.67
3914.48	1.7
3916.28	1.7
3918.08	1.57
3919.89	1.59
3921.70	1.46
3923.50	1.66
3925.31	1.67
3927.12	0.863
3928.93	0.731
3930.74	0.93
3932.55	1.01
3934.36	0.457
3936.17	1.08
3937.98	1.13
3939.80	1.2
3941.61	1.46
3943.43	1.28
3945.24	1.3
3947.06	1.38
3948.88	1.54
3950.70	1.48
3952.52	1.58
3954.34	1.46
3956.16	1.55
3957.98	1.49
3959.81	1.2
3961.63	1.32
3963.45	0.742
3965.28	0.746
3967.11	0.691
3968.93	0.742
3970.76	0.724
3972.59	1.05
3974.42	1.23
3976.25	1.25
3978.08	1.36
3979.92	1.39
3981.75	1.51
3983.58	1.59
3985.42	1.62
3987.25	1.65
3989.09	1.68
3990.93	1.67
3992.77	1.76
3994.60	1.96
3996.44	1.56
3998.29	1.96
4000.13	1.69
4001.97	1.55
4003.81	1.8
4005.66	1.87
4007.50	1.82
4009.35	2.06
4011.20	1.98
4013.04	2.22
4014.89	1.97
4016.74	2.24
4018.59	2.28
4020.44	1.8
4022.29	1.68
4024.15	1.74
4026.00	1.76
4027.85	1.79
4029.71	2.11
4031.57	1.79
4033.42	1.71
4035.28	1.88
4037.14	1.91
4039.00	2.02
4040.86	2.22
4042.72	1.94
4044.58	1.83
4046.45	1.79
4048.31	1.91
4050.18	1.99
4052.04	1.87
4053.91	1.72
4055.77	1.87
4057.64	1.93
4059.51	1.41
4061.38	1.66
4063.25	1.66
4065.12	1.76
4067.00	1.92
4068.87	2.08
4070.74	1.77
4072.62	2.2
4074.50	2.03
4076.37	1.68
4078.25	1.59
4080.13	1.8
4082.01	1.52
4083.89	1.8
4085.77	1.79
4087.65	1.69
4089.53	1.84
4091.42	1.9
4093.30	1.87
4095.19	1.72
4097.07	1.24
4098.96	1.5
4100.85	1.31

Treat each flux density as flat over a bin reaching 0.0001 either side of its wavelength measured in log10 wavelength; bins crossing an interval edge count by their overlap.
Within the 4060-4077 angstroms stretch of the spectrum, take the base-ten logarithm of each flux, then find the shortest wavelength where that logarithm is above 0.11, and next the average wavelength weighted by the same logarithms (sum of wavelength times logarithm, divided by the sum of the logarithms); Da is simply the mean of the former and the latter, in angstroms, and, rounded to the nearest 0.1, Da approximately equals 4065.3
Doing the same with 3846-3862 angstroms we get 3852.4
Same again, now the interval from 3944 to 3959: 3948.6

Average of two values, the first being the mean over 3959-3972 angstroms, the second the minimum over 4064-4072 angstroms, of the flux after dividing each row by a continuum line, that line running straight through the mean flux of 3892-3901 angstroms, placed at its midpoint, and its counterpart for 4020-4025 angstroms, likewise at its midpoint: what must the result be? 0.75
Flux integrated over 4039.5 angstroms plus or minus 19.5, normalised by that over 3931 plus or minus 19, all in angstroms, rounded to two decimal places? 1.47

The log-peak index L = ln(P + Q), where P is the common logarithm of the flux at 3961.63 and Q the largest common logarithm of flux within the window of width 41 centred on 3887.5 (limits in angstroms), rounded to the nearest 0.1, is -1.2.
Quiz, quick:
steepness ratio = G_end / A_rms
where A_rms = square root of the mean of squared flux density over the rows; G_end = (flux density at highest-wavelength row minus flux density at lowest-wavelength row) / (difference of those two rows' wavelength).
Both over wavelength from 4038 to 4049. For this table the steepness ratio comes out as -0.01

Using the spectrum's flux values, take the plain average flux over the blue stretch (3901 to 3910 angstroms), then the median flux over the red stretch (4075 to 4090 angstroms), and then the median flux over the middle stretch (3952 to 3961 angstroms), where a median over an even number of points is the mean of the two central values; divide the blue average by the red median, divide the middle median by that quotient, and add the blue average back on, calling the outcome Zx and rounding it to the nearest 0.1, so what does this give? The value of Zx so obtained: 3.2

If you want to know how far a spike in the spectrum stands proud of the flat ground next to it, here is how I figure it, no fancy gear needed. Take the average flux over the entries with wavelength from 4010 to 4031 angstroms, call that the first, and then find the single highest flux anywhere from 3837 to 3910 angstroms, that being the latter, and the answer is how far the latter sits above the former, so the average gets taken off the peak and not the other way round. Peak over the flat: -0.37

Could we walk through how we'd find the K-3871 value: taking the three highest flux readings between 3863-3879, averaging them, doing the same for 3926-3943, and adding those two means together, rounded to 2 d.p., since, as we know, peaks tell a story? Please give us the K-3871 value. 2.63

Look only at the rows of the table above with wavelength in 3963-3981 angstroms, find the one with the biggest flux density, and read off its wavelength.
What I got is 3979.92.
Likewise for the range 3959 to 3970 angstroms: 3961.63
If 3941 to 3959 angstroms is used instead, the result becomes 3952.52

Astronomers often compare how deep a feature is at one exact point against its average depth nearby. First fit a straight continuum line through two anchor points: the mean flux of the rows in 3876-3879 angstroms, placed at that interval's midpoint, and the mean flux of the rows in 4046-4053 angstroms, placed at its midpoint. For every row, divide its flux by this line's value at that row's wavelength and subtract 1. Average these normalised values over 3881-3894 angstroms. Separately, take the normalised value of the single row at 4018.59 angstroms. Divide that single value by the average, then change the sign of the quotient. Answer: 1.6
